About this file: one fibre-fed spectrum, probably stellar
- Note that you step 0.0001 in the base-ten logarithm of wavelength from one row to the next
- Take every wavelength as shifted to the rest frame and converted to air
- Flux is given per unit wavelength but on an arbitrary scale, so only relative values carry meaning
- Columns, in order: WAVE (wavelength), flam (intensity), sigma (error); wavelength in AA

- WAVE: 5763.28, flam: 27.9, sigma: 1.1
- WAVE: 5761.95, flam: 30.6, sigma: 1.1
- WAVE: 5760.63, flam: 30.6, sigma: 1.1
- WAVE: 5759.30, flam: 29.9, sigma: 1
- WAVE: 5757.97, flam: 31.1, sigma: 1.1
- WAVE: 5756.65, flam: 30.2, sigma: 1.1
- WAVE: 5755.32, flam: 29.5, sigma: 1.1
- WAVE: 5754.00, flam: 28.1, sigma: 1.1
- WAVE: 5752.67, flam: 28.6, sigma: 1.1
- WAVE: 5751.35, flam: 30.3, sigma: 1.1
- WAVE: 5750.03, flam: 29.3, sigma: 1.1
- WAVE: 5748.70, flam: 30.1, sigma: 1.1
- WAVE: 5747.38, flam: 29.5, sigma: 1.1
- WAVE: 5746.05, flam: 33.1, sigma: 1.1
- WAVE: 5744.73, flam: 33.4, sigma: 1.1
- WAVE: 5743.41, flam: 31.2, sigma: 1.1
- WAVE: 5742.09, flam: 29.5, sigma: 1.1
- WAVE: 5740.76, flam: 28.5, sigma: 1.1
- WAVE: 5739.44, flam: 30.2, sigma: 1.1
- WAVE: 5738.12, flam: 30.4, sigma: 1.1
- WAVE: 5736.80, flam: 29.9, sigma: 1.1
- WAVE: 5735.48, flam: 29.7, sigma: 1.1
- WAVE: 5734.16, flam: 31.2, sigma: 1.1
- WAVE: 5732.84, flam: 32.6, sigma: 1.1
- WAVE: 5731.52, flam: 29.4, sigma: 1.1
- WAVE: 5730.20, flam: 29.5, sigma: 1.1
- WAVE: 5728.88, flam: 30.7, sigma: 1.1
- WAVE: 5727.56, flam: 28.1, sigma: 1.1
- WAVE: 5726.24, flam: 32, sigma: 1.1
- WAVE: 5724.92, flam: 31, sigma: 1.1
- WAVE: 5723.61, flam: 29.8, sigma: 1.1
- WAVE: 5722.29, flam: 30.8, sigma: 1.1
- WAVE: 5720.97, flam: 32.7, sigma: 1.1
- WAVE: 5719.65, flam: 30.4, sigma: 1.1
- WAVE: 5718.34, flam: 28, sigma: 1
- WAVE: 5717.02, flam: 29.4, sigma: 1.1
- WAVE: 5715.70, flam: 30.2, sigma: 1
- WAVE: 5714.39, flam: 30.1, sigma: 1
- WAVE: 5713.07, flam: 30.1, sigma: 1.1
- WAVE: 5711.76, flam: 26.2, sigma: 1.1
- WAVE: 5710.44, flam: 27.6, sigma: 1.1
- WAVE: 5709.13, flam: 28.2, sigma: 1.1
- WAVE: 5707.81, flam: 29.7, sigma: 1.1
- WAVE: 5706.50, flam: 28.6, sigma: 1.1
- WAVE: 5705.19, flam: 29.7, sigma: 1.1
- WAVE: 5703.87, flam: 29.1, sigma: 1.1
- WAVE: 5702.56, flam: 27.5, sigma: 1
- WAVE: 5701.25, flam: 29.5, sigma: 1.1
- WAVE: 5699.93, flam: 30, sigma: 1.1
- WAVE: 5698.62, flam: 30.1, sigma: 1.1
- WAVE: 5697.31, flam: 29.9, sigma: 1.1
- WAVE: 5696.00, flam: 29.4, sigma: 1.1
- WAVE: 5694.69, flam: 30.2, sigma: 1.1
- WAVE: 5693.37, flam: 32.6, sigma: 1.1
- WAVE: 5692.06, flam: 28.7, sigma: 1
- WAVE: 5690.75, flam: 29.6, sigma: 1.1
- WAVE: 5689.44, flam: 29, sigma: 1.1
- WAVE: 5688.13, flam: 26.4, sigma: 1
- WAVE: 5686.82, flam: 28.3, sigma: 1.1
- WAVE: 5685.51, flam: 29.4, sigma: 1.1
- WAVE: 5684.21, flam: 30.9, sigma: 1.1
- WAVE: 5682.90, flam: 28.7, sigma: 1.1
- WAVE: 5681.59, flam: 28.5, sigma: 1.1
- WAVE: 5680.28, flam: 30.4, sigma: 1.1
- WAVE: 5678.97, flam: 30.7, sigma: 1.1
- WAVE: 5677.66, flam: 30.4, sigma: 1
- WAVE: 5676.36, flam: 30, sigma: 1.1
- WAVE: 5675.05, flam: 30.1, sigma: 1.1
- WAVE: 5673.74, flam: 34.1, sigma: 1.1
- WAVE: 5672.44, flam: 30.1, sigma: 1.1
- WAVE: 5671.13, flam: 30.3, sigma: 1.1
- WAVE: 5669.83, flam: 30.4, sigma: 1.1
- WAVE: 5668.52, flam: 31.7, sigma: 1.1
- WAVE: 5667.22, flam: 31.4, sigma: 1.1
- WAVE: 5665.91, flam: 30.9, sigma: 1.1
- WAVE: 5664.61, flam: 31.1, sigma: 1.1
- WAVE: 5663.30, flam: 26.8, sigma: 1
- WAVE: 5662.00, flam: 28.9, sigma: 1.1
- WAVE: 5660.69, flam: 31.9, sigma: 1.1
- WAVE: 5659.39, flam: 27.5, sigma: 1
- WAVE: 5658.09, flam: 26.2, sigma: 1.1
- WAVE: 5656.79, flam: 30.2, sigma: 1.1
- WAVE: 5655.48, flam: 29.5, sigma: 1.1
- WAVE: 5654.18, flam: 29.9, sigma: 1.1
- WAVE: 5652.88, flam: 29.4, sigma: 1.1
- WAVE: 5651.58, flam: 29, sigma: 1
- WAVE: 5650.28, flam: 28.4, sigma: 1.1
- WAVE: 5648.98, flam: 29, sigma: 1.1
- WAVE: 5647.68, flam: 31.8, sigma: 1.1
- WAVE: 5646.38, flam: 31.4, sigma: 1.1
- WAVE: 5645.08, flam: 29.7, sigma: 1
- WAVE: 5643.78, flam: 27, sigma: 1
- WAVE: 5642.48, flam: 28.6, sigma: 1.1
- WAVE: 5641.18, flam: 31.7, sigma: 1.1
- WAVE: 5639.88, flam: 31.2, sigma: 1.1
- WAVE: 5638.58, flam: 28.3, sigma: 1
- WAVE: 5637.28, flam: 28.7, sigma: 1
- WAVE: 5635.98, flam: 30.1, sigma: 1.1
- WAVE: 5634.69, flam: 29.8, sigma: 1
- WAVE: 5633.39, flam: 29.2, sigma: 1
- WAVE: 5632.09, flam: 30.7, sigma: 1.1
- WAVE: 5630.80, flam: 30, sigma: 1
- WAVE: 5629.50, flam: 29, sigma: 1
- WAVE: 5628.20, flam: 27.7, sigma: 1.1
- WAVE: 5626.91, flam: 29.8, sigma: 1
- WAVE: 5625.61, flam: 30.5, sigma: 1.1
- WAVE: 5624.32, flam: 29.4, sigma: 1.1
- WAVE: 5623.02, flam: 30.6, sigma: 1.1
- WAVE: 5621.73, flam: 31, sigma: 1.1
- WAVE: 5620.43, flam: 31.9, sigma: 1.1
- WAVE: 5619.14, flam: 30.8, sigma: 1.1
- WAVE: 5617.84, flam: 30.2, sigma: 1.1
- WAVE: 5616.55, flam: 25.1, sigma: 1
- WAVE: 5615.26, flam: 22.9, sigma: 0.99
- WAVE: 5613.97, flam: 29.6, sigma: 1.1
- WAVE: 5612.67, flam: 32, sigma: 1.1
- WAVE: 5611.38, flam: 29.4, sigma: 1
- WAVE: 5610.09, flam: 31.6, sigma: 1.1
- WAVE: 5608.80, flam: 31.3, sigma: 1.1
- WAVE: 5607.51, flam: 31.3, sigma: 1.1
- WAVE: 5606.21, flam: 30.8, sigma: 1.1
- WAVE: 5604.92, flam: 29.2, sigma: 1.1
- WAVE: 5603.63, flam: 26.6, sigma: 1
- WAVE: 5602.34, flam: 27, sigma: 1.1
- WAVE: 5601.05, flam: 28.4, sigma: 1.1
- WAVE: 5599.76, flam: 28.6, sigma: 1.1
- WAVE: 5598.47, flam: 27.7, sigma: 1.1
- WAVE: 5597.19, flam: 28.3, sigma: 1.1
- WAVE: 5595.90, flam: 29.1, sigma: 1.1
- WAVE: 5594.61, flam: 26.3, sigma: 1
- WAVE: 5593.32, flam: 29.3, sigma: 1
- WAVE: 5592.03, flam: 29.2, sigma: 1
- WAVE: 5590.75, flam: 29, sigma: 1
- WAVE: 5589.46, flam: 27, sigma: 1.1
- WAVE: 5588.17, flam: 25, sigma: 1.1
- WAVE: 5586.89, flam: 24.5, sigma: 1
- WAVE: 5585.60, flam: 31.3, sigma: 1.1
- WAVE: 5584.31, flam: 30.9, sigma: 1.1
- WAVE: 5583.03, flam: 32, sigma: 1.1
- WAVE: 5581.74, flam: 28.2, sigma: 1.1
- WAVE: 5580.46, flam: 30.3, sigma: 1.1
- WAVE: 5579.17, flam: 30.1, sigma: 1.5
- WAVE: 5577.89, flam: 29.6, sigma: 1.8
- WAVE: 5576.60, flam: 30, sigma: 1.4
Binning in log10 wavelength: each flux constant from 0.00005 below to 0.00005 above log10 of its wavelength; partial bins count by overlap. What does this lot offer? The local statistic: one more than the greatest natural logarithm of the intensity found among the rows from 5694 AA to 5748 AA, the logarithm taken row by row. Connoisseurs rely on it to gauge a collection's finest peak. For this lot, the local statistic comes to 4.51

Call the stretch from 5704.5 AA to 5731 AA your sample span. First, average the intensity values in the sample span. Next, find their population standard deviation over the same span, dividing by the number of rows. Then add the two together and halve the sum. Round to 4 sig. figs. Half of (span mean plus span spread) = 15.57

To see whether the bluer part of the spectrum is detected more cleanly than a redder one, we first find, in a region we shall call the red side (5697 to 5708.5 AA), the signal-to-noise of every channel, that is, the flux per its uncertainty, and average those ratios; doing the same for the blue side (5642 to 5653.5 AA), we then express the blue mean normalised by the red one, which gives 1.02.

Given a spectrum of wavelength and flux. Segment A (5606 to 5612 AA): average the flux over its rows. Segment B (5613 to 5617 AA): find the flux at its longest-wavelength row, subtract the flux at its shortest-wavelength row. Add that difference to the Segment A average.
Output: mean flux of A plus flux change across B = 26.4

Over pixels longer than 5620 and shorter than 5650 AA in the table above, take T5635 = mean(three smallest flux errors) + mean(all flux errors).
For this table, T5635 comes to 2.061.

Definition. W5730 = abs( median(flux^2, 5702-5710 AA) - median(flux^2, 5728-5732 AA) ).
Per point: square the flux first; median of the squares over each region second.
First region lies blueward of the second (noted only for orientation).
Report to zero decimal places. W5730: 38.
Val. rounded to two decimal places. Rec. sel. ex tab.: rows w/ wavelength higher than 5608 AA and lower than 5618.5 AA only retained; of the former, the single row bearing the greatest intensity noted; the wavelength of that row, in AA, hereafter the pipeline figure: 5612.67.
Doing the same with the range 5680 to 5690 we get 5684.21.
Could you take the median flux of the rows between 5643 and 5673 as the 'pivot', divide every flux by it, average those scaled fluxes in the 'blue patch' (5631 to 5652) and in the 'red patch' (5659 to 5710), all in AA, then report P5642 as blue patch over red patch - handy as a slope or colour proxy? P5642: 0.997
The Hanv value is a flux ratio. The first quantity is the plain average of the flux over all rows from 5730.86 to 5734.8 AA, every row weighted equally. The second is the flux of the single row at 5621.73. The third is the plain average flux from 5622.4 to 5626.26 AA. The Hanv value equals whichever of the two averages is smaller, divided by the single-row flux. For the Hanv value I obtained 0.97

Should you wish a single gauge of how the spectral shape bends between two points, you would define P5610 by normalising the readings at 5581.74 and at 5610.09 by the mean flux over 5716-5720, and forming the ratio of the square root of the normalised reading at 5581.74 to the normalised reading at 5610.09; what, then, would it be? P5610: 0.91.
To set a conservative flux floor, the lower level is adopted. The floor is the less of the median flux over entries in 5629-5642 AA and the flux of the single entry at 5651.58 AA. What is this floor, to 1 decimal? 29.0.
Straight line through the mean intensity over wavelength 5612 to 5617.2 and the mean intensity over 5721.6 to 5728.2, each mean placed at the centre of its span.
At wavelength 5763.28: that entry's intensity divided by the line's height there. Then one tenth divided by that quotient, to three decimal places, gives 0.112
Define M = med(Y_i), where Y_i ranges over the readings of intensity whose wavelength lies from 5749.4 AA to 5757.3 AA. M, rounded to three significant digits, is 29.4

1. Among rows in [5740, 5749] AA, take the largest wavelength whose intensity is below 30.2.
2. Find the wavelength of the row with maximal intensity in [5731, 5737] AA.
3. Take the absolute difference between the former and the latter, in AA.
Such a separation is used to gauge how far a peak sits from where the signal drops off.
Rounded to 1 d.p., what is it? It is 15.9 AA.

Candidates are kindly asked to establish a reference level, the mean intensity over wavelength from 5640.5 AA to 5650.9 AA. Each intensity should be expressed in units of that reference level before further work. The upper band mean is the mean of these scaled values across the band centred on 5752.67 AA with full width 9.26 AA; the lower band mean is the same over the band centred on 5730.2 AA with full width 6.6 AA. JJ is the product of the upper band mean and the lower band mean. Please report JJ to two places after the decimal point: 1.00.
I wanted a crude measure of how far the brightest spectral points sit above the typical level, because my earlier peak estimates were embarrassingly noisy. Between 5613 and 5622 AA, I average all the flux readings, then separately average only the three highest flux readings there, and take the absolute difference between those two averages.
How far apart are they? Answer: 2.4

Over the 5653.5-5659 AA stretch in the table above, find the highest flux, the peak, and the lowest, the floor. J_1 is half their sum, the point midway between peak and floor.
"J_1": 28.2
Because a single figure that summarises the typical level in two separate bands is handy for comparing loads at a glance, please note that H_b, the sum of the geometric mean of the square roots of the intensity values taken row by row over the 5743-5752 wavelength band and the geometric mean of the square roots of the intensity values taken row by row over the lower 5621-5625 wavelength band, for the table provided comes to 11.1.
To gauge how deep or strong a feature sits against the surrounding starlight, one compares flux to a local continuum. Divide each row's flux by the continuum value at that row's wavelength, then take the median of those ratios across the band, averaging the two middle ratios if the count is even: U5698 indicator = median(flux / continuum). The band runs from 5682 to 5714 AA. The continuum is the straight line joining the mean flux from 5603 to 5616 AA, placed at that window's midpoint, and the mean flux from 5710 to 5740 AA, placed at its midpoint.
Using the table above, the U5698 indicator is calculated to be 0.985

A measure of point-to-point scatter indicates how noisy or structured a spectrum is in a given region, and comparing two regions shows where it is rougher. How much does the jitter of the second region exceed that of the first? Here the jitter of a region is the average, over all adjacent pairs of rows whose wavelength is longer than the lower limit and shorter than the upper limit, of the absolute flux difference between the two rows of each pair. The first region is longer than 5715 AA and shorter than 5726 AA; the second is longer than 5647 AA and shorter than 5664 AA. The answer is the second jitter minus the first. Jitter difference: 0.16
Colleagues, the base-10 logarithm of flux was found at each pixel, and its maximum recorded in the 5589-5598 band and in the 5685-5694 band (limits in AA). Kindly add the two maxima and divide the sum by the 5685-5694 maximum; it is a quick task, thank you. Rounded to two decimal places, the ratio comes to 1.97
